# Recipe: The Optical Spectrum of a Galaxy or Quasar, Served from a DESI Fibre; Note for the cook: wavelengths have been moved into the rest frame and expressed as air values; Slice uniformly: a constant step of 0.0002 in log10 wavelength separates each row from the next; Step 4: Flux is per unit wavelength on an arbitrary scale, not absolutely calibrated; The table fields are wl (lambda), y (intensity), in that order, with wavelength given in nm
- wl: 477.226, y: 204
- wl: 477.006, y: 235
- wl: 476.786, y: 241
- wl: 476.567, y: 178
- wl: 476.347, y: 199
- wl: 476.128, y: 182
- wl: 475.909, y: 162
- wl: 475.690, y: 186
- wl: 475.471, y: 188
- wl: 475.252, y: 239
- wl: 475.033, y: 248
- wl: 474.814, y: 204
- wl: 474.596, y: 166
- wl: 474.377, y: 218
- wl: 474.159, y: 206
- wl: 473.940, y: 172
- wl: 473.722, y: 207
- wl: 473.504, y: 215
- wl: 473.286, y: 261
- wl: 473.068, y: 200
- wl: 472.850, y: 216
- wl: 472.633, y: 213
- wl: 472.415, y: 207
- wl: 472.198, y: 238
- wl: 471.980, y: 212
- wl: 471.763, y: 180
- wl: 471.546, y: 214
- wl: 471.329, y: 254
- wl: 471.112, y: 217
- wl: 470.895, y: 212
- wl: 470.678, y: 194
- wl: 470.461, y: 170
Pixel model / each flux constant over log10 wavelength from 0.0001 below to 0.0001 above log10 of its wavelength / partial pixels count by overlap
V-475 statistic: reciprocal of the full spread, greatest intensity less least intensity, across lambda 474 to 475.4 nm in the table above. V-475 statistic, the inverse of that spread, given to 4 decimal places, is 0.0122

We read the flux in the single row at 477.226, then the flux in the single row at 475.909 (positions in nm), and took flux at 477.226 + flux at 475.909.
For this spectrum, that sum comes 366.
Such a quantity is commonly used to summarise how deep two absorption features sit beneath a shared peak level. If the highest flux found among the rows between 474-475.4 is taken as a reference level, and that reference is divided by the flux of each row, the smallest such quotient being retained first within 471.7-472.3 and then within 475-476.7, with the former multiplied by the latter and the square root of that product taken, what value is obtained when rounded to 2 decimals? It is 1.02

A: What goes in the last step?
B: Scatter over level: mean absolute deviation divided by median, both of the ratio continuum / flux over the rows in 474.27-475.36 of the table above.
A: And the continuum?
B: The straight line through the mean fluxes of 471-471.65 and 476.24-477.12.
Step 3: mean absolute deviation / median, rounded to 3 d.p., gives 0.126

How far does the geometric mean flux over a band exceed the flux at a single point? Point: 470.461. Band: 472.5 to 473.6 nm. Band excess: 50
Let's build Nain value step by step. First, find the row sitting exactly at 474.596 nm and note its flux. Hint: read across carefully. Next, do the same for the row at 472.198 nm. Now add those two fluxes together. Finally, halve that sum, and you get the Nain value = 202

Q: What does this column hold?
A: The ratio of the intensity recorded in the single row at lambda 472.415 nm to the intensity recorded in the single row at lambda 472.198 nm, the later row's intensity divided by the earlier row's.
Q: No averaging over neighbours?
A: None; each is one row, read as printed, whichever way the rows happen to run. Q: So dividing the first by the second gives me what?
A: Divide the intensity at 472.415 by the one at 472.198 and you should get 0.87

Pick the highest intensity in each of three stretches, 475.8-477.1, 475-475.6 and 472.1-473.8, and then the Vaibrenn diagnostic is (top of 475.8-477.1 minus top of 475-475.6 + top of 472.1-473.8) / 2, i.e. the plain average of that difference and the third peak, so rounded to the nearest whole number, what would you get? 127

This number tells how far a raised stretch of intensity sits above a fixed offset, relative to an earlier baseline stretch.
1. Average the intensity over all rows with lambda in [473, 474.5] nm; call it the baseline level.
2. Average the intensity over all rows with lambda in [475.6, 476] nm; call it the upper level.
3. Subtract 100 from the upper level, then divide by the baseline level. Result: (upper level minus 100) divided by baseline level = 0.35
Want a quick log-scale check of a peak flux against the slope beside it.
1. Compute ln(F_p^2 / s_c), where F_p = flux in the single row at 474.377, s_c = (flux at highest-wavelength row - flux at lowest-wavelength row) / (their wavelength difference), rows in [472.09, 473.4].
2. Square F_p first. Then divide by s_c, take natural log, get 7.7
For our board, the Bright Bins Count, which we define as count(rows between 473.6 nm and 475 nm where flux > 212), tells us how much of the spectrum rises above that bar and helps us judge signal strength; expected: 1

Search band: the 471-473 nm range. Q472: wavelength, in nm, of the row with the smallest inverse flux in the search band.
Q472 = 471.329 nm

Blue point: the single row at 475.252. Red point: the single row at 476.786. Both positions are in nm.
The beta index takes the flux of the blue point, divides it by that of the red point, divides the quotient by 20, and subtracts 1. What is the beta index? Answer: -0.950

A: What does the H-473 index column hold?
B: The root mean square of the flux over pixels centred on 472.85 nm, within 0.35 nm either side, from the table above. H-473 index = 210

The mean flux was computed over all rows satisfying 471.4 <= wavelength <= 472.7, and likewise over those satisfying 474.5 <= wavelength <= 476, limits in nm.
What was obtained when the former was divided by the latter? 1.06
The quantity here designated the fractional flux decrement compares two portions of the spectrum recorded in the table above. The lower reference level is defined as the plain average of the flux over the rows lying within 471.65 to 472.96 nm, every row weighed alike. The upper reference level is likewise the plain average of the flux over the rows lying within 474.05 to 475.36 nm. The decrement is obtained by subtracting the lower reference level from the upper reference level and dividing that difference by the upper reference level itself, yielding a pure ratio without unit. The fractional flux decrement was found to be 0.01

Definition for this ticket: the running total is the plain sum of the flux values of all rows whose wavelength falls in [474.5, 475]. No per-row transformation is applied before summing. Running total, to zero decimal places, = 370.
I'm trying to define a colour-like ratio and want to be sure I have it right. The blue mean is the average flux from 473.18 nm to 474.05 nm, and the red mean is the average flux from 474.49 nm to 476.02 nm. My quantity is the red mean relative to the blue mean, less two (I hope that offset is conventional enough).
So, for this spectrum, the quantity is -1.07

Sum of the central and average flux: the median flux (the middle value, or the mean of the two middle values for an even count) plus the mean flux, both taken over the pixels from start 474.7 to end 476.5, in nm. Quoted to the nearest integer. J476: 394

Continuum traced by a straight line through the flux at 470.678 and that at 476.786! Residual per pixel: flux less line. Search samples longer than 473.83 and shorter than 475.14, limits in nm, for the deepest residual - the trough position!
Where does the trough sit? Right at 474.596 nm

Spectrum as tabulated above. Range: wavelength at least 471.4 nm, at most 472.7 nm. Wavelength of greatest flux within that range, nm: 472.198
